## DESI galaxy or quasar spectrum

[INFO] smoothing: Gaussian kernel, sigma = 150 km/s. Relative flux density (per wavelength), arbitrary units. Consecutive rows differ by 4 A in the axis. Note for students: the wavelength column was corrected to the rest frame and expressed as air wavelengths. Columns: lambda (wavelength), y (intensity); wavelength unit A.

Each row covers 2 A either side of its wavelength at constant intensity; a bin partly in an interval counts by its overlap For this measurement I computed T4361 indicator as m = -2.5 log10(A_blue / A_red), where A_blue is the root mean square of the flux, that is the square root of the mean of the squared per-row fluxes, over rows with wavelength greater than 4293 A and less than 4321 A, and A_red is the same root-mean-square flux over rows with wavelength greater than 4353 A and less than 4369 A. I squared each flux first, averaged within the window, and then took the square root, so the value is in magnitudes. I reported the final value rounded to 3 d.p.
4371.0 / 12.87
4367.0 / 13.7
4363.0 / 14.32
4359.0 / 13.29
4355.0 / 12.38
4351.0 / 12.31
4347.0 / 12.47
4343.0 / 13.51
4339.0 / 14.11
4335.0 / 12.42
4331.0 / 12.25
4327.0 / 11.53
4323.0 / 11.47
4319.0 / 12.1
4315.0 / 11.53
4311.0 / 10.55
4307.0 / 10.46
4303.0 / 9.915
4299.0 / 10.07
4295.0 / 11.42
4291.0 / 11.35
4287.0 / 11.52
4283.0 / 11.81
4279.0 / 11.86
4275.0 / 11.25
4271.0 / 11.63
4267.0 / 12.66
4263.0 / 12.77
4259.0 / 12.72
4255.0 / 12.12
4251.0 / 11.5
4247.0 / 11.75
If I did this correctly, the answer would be 0.228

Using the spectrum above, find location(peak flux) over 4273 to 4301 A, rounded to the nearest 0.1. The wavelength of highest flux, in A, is 4279.0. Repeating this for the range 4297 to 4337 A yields 4335.0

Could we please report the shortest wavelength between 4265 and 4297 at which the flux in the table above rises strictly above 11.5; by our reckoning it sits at 4267.0 A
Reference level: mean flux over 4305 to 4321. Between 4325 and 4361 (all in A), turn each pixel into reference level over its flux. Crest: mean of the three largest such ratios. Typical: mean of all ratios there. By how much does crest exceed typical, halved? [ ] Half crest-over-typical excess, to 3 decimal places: 0.023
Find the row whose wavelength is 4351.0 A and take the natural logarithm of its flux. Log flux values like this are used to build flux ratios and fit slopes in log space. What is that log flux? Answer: 2.51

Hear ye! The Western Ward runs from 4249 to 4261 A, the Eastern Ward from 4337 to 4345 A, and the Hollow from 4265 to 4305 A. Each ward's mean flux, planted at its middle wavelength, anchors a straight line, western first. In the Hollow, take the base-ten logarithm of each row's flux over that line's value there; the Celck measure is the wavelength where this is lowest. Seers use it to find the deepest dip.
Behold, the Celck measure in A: 4303.0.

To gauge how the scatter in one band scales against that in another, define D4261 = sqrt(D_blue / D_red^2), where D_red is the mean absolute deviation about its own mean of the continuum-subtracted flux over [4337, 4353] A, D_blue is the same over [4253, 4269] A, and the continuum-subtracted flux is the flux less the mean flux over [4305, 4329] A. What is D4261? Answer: 0.67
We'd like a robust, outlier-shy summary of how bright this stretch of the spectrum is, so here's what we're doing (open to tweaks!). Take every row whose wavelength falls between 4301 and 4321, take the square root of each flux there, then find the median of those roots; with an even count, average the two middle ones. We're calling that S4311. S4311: 3.25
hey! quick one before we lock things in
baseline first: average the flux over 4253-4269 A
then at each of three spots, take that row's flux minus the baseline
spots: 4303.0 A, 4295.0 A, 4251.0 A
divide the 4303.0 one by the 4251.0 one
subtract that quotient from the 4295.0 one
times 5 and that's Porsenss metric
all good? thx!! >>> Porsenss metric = -18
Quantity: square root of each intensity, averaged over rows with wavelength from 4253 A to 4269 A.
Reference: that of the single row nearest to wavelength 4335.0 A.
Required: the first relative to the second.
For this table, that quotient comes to 1.01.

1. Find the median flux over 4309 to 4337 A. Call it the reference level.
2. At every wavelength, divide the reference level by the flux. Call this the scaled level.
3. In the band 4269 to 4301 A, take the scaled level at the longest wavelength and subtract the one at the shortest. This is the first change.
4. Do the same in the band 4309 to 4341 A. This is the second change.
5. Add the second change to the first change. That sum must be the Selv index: -0.122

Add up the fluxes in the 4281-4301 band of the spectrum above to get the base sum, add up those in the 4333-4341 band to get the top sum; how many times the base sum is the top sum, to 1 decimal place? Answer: 0.5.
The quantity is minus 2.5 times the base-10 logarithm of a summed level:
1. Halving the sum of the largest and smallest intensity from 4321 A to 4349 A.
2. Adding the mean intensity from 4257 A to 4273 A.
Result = -3.51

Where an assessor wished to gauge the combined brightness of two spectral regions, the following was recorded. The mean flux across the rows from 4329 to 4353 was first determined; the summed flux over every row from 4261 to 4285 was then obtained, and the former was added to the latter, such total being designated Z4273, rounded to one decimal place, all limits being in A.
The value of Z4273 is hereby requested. 84.8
